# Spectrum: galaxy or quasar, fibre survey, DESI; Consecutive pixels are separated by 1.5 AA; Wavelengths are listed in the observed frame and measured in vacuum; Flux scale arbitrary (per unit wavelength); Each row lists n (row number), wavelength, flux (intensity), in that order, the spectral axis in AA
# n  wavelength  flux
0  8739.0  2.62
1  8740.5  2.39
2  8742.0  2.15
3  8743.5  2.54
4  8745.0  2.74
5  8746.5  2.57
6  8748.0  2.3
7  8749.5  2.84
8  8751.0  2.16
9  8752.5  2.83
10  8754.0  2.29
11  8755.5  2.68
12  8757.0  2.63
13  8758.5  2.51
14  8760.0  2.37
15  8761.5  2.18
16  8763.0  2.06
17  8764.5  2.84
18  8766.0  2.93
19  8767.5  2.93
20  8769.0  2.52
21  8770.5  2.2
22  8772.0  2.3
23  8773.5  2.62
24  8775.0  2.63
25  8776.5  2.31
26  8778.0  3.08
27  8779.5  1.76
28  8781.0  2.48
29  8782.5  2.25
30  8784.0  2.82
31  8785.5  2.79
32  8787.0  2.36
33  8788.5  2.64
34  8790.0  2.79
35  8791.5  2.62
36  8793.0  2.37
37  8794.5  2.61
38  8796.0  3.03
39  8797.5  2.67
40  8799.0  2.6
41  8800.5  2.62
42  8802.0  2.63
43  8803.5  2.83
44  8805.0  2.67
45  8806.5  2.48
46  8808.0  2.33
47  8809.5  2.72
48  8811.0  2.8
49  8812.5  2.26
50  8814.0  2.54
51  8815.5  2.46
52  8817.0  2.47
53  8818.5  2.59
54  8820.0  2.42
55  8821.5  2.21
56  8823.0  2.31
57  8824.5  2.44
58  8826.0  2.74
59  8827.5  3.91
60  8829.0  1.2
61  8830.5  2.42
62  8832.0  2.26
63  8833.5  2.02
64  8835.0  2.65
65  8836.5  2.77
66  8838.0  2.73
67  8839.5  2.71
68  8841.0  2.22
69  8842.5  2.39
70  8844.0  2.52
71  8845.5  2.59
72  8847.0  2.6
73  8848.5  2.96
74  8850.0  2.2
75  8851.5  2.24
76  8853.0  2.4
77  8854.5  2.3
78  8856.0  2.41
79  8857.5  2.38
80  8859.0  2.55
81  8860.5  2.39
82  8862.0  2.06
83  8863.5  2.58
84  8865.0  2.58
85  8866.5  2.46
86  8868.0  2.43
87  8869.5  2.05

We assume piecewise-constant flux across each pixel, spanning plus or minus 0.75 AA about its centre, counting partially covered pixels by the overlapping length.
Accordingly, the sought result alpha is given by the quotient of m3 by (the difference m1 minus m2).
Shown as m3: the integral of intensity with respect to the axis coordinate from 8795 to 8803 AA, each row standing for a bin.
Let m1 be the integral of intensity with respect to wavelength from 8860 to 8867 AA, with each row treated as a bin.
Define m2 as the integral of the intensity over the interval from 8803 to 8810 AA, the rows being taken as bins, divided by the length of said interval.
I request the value 1.52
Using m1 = 16.9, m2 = 2.594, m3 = 21.7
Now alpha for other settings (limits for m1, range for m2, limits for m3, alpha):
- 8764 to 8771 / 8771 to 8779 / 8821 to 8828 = 1.16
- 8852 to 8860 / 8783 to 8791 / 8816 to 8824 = 1.16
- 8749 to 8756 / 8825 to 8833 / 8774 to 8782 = 1.28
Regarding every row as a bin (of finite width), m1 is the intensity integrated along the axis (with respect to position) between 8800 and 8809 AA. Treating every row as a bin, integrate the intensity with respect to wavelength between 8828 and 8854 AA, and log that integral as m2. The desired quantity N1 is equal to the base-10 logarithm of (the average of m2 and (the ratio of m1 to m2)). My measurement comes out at 1.50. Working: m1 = 23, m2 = 63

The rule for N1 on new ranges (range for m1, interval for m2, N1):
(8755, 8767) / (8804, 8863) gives 1.86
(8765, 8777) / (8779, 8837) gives 1.87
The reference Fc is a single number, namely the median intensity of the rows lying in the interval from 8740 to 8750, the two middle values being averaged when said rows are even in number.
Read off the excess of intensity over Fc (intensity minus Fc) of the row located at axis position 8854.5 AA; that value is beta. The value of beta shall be -0.2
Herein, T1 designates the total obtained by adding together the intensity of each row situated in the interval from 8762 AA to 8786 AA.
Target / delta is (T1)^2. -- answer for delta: 1642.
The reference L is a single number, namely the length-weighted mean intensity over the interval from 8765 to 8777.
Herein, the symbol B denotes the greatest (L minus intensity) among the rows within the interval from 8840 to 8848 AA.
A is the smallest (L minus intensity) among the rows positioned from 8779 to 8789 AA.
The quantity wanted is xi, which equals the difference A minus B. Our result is -0.60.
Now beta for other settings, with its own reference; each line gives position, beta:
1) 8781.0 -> -0.1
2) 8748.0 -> -0.2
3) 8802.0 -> 0.1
